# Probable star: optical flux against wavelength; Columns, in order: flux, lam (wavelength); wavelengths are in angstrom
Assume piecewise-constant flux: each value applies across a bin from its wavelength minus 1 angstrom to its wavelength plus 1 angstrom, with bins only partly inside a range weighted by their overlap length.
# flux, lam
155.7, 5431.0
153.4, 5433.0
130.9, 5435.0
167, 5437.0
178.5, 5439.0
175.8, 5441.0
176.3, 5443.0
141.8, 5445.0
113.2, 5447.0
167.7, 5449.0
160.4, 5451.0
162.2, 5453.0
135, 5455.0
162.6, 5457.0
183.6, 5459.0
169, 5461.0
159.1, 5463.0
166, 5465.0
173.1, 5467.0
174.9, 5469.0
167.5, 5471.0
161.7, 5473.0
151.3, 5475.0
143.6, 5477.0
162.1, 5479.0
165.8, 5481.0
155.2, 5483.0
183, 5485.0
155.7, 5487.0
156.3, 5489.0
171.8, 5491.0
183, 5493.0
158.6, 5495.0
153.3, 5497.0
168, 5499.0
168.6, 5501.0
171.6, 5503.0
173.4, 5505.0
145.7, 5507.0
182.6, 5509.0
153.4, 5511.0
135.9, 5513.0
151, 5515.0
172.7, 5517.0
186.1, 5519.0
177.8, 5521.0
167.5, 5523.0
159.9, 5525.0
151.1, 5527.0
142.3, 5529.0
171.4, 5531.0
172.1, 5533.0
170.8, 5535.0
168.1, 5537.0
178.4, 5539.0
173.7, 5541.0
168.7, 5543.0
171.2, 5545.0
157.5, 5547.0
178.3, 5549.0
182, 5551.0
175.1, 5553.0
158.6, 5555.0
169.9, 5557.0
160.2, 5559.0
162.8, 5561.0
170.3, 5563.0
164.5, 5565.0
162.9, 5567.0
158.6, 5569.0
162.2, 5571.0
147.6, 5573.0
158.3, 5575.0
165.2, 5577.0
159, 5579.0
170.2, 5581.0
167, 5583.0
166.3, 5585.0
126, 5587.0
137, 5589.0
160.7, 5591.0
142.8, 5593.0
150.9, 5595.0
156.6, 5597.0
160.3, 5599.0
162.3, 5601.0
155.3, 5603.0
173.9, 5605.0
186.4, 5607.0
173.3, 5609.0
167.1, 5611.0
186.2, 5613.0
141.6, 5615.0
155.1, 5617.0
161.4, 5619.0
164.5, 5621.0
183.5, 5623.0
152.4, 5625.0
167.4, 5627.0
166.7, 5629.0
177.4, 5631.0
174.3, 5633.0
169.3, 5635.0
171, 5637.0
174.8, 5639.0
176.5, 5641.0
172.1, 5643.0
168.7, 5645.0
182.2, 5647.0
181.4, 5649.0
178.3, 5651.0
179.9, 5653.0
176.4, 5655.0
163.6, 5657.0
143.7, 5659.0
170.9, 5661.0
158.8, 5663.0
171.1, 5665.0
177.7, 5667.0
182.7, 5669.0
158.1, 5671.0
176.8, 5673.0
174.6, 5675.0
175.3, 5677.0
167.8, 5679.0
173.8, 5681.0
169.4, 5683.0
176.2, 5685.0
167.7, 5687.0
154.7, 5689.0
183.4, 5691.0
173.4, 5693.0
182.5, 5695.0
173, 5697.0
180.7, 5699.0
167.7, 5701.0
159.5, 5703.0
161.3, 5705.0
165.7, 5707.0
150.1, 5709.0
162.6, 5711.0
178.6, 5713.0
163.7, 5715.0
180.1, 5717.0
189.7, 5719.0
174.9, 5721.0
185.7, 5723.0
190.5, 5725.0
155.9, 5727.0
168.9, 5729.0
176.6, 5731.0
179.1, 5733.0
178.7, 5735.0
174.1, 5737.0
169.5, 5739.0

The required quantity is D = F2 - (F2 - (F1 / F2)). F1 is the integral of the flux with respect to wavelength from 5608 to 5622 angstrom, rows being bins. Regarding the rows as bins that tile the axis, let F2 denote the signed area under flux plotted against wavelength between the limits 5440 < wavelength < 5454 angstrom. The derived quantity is 1.0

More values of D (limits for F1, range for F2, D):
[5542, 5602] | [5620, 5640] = 2.8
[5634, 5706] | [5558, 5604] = 1.7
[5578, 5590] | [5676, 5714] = 0.3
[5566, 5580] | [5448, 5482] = 0.4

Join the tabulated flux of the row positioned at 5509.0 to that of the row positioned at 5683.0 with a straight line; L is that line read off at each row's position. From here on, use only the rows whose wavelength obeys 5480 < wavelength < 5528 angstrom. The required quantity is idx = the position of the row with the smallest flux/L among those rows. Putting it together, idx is 5513.0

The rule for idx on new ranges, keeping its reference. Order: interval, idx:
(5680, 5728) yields 5709.0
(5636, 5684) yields 5659.0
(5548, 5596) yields 5587.0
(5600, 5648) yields 5615.0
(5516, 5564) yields 5529.0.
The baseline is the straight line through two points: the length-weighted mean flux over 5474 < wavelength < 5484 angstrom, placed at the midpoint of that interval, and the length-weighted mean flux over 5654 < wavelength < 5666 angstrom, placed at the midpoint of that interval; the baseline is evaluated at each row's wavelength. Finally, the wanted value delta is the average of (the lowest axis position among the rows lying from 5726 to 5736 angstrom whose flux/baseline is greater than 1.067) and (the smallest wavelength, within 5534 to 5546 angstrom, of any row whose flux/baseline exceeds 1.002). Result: 5634 angstrom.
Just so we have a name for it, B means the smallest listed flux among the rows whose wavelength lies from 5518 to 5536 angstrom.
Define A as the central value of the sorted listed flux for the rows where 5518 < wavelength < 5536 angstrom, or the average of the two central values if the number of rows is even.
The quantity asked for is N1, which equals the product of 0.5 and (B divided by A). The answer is 0.417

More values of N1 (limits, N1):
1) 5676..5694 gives 0.446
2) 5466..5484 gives 0.443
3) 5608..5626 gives 0.430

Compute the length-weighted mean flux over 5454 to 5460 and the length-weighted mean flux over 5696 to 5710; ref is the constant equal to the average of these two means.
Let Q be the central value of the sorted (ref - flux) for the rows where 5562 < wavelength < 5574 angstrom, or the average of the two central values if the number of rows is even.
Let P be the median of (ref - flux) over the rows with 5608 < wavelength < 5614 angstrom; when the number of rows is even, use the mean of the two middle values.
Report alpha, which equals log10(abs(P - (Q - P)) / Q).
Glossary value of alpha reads 1.76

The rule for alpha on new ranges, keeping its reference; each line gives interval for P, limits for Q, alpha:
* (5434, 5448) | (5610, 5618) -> 0.74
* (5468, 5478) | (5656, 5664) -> -0.38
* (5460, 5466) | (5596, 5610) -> 1.04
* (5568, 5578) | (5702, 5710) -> 0.39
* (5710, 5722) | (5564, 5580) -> 1.11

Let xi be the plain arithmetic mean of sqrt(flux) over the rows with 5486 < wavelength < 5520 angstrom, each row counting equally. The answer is 12.8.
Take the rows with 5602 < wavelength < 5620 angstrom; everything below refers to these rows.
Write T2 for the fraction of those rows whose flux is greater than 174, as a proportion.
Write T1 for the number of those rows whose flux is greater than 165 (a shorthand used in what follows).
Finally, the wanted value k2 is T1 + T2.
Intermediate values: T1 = 5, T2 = 0.22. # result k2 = 5.2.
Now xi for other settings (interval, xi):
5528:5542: 13.0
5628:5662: 13.1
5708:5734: 13.2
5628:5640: 13.1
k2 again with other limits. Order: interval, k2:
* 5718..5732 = 6.7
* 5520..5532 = 3.2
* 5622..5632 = 4.4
